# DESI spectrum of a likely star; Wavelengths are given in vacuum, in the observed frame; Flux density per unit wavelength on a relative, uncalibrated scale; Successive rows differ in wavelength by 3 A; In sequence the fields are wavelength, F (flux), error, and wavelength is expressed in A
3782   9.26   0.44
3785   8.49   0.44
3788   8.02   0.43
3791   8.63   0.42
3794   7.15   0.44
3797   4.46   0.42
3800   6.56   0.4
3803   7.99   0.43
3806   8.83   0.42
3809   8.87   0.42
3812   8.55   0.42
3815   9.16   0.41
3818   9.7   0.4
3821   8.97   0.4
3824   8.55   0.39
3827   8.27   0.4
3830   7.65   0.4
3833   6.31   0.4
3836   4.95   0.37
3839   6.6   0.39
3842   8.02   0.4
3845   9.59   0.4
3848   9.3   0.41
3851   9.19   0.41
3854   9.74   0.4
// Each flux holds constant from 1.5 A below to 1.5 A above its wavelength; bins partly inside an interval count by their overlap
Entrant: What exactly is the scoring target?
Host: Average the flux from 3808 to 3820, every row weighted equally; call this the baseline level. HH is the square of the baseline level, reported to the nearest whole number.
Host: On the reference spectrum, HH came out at 82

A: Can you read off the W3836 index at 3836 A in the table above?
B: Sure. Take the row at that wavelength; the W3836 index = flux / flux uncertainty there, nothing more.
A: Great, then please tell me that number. 13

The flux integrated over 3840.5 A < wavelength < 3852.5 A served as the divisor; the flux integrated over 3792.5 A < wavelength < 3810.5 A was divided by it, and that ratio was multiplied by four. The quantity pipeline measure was 4.9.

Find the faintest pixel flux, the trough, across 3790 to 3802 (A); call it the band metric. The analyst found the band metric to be 4.46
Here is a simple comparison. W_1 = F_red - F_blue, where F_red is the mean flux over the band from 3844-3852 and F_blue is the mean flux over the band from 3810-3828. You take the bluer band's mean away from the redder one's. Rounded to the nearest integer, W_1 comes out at 0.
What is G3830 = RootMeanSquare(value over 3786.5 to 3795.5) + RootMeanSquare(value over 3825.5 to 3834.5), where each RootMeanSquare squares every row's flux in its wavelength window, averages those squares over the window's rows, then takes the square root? 15.4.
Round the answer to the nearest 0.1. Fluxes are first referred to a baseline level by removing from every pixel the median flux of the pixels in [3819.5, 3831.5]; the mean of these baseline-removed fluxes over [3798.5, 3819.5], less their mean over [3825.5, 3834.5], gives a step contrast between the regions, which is 1.1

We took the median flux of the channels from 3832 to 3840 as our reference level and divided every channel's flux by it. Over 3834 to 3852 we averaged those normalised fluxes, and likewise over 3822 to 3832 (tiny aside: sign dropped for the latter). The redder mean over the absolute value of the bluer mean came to 0.97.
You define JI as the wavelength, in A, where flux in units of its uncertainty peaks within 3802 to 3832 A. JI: 3818 A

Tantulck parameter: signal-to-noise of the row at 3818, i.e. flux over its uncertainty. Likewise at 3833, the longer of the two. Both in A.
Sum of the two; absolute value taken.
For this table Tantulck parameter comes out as 40.0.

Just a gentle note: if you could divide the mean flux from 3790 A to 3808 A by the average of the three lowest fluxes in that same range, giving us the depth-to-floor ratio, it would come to 1.20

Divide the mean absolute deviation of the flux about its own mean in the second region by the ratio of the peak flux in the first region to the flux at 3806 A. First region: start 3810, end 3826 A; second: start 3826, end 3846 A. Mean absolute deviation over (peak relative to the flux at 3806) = 1.1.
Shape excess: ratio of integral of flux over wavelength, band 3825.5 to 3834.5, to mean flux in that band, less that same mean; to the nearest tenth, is 1.6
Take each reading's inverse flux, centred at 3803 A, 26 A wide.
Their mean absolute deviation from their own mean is 0.025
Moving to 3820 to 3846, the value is 0.023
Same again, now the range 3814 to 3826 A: 0.004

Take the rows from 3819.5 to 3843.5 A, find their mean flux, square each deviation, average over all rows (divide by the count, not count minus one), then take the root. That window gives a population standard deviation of 1.27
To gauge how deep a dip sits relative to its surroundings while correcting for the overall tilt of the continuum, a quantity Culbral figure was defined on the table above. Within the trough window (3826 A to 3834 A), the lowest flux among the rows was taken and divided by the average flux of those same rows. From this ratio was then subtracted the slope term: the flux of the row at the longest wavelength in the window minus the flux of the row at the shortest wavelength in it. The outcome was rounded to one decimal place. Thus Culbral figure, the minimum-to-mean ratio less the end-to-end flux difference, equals 2.8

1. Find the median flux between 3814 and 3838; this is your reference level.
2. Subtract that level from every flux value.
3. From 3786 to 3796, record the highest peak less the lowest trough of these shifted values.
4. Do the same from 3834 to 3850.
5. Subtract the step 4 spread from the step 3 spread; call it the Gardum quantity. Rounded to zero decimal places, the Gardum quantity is -3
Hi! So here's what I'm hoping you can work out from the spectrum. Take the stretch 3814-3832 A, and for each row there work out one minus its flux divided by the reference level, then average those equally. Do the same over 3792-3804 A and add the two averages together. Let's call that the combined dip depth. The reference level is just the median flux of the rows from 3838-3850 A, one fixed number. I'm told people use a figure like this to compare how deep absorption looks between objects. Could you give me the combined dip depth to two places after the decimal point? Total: 0.24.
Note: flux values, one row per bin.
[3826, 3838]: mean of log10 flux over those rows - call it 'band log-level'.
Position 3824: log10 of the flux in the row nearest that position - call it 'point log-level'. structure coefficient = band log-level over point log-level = 0.88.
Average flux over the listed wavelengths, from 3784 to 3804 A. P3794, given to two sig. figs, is 7.3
